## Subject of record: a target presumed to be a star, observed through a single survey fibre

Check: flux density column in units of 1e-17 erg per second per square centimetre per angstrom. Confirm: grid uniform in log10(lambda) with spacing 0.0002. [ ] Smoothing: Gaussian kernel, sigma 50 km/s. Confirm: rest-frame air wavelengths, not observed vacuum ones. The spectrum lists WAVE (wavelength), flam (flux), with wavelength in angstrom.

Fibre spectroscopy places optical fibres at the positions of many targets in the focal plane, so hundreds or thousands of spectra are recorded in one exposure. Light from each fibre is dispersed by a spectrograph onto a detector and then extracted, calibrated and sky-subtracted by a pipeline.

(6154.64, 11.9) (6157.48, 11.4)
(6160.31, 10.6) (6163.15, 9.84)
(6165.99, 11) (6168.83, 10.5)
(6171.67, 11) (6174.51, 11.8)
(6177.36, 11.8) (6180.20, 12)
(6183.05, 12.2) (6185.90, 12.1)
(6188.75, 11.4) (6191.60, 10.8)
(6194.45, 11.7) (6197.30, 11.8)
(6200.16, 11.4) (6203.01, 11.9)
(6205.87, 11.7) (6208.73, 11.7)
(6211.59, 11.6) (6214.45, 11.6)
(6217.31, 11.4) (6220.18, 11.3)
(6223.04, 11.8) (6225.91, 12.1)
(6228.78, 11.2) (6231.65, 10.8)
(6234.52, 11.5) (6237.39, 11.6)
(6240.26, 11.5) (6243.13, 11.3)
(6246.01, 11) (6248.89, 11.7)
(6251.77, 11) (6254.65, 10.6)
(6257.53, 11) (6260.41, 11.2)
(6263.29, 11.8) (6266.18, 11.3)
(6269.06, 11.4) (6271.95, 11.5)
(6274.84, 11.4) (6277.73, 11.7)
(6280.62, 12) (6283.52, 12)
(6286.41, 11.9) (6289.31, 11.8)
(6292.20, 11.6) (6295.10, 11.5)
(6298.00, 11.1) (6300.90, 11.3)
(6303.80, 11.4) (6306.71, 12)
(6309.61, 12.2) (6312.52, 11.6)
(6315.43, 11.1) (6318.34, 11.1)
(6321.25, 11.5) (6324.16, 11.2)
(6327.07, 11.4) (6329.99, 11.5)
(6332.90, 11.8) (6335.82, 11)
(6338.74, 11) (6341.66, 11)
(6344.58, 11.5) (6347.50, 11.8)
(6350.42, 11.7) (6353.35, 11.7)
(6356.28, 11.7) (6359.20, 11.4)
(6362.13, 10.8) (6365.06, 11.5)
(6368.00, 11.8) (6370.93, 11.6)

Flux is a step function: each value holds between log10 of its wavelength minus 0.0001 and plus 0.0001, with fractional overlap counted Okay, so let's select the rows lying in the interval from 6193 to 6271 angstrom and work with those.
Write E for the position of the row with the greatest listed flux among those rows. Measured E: 6225.91 angstrom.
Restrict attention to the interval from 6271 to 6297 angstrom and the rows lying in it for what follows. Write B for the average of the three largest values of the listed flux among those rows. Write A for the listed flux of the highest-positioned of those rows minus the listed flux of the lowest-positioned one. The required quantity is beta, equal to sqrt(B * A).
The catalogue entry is 0.0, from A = 0.0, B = 12.0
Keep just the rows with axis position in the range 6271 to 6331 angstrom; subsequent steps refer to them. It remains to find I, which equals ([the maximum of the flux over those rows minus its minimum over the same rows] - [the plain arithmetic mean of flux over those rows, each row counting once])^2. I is 109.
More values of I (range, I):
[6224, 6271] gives 96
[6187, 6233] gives 104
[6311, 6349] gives 111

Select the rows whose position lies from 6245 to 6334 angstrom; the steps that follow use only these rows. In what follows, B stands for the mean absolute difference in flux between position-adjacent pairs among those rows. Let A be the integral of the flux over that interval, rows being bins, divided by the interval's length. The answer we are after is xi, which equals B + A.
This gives 11.8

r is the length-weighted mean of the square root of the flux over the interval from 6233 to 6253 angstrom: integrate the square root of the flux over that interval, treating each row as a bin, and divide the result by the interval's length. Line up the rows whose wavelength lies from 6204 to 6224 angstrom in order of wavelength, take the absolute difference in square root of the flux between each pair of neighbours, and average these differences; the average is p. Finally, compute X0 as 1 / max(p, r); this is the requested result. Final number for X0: 0.2965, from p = 0.022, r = 3.37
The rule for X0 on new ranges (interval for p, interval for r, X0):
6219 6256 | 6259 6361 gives 0.2947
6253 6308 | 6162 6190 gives 0.2966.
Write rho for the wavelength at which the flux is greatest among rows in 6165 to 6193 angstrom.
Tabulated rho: 6183.05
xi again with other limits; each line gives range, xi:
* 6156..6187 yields 11.8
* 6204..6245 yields 11.8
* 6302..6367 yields 11.8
